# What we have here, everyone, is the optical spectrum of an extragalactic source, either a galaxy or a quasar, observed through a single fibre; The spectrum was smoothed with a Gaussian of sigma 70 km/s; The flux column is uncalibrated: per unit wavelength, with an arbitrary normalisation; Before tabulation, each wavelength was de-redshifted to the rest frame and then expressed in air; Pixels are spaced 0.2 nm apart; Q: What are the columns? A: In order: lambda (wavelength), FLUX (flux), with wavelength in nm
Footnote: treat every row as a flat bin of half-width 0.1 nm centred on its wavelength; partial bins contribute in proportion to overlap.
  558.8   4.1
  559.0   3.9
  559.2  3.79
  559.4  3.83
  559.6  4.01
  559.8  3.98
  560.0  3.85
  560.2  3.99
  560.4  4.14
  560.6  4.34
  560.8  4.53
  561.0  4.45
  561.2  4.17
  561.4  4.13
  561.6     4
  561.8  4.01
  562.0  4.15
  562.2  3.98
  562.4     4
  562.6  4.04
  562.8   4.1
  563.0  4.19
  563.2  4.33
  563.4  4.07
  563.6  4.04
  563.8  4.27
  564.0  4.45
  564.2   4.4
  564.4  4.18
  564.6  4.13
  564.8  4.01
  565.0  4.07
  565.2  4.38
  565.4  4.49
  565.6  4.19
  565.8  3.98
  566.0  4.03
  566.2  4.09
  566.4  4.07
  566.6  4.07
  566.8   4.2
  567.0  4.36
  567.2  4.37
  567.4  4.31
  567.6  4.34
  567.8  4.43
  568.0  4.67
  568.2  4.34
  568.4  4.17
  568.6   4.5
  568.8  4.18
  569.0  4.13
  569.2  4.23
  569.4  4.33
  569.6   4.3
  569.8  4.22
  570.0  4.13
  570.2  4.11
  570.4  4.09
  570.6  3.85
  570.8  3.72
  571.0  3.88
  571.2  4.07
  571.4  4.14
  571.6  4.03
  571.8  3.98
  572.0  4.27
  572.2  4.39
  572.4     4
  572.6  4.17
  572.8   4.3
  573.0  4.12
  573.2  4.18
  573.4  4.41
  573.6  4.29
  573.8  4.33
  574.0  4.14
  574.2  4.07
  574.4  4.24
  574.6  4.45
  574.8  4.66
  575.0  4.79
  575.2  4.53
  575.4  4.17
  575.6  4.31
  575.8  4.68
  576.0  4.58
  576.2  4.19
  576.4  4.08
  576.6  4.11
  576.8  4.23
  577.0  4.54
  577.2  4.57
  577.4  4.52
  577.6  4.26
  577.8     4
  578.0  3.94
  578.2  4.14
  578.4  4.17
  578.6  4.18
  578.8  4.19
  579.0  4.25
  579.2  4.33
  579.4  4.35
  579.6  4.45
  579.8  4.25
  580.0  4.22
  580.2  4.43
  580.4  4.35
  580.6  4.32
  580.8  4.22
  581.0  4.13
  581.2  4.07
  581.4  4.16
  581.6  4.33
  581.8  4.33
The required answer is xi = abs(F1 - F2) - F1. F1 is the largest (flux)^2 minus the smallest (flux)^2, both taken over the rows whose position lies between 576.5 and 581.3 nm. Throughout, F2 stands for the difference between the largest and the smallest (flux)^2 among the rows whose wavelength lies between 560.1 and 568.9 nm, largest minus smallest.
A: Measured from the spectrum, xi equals -4.8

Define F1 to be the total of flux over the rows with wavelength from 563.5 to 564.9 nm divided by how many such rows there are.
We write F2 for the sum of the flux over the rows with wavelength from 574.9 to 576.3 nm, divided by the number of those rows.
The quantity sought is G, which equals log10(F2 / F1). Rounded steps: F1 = 4.21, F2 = 4.46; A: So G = 0.025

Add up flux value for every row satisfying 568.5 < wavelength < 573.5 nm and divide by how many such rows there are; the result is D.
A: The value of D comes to 4.15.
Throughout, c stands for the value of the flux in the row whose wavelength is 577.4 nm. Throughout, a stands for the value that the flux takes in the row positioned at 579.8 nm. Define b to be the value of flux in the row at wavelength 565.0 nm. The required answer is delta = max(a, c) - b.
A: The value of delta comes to 0.45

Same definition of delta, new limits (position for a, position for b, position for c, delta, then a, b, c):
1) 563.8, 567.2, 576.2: -0.10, 4.27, 4.37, 4.19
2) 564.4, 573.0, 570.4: 0.06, 4.18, 4.12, 4.09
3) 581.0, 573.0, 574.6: 0.33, 4.13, 4.12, 4.45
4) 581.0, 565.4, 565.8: -0.36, 4.13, 4.49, 3.98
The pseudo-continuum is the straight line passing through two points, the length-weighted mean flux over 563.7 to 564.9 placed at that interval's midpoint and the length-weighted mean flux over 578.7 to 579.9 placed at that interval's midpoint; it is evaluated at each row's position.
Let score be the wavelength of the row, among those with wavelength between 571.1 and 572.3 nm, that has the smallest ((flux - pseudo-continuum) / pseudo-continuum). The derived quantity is 571.8 nm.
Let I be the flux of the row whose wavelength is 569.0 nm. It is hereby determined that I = 4.13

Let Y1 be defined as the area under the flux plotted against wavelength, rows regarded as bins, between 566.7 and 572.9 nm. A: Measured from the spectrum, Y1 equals 26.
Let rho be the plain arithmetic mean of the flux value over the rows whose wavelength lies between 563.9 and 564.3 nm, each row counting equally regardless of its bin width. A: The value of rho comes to 4.4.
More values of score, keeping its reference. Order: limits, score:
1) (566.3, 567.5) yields 566.6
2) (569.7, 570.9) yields 570.8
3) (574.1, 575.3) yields 574.2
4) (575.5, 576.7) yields 576.4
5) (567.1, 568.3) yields 567.4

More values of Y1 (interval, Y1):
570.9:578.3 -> 32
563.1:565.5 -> 10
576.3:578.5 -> 9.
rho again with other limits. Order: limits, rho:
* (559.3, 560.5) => 4.0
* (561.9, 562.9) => 4.1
